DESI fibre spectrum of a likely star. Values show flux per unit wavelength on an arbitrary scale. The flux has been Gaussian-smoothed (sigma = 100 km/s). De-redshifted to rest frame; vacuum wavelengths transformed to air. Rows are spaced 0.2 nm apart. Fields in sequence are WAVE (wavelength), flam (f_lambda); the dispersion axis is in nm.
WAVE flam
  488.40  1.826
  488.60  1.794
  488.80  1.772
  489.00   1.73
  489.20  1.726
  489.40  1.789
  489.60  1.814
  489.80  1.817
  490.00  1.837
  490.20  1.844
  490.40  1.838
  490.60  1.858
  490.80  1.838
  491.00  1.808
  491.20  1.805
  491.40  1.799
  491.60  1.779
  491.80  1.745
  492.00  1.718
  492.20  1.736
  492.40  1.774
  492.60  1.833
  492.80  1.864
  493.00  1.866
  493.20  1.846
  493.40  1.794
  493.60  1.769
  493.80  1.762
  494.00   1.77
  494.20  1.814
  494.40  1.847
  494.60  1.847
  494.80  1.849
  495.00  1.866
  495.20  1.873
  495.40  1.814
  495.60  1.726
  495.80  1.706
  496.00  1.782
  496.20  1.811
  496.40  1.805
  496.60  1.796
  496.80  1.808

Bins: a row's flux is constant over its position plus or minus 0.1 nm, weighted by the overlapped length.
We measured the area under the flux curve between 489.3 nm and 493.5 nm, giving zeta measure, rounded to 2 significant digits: 7.6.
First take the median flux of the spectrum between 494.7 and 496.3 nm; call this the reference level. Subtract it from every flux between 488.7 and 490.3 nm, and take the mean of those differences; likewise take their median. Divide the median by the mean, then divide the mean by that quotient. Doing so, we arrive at -0.042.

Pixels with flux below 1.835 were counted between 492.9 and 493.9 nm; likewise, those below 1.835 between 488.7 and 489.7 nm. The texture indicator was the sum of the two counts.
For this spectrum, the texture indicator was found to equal 8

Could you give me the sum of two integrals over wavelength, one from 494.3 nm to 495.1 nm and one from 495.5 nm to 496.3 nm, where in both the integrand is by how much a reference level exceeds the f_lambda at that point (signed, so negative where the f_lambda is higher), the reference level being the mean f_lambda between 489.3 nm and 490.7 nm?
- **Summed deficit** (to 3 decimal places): 0.038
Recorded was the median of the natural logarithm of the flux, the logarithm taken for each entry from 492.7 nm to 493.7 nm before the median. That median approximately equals 0.61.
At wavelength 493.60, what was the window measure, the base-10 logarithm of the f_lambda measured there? 0.248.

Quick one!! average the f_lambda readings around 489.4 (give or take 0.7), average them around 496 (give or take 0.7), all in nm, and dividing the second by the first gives 0.996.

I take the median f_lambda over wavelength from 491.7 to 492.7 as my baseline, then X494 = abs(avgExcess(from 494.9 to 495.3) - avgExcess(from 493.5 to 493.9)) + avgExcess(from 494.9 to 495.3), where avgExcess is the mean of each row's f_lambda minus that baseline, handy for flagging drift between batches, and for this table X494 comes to 0.23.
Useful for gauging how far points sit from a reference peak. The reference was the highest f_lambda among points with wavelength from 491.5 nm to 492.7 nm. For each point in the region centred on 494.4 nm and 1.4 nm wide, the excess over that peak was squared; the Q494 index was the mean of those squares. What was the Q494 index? 0.0016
